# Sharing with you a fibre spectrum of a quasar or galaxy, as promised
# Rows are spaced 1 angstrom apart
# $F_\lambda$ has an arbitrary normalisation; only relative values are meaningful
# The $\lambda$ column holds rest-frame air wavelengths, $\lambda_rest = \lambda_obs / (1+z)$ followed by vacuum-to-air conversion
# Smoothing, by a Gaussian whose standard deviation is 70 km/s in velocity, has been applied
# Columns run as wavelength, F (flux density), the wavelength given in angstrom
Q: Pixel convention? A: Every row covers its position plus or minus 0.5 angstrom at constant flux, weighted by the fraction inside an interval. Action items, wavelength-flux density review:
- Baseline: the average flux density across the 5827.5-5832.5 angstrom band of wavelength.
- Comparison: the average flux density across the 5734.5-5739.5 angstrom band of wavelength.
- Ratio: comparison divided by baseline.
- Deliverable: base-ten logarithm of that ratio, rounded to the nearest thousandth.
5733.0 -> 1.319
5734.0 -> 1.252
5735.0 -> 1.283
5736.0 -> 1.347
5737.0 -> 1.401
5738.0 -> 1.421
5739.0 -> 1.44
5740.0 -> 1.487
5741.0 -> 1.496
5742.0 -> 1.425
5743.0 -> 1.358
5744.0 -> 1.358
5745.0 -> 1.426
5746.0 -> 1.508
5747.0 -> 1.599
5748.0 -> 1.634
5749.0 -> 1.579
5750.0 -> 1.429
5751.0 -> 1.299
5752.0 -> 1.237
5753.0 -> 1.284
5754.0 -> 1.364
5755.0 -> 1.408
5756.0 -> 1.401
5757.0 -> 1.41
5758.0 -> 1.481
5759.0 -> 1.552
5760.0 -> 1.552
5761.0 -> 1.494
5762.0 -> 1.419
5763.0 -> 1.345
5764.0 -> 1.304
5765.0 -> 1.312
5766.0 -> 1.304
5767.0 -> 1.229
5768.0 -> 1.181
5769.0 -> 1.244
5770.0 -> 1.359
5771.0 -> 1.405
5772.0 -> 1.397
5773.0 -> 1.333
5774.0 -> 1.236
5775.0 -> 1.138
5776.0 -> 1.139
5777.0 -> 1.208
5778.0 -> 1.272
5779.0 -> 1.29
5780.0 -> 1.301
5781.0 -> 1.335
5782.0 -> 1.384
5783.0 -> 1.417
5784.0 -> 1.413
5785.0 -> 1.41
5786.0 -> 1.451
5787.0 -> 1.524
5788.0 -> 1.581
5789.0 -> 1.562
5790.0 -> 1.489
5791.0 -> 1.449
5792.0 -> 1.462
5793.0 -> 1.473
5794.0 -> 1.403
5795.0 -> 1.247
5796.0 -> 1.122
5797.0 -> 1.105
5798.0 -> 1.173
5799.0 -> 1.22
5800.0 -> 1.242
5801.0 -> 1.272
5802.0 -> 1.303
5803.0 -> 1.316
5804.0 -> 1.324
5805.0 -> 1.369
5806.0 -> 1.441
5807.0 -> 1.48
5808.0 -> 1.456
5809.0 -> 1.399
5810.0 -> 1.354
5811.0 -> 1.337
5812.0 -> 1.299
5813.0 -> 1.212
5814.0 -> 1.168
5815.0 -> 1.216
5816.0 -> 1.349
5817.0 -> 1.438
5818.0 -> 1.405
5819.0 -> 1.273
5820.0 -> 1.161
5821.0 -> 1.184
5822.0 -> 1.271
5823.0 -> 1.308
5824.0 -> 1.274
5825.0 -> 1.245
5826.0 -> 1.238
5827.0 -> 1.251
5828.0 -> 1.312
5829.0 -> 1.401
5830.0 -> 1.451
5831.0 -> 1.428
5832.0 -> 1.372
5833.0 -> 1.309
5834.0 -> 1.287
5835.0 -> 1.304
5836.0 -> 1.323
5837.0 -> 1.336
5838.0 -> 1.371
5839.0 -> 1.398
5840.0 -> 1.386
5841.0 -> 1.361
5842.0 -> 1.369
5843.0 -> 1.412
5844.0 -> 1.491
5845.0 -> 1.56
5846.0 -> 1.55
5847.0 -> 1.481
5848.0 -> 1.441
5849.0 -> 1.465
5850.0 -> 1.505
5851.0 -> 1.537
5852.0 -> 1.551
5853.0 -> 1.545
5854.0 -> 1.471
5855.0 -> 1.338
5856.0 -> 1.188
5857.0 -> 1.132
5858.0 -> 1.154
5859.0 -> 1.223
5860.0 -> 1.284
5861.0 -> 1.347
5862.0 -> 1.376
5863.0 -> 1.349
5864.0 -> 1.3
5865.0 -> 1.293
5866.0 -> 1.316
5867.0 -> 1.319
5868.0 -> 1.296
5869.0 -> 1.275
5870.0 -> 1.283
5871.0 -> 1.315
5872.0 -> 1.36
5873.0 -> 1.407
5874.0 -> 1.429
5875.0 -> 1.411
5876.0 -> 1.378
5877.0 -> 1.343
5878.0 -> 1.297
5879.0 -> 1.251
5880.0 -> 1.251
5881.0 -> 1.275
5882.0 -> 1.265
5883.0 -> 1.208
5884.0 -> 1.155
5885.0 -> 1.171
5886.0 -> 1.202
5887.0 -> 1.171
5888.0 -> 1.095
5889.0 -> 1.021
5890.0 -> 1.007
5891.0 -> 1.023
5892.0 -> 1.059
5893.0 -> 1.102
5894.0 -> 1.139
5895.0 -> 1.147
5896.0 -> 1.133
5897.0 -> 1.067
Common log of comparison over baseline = -0.005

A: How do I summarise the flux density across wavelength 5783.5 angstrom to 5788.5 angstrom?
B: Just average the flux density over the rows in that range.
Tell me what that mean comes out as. 1.48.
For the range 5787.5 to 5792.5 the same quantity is 1.51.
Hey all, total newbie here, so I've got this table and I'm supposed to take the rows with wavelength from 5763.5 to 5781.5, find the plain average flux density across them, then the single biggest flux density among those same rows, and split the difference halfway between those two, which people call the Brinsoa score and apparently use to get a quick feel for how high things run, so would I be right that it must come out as 1.34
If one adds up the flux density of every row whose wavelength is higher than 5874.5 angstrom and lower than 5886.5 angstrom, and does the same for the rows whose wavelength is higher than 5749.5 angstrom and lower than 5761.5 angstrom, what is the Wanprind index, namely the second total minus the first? 1.7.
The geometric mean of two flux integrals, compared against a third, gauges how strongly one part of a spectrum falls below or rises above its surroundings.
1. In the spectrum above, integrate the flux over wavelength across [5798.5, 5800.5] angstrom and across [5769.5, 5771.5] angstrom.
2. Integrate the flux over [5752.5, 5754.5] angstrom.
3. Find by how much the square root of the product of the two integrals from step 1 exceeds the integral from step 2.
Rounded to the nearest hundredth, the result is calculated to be -0.04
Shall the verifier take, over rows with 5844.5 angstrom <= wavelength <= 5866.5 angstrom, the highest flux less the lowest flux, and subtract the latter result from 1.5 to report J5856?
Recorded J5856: 1.07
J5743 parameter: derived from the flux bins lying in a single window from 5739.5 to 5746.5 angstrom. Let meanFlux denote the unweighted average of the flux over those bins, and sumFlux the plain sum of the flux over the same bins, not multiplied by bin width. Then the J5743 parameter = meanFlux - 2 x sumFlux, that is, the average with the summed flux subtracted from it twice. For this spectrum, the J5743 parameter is -18.7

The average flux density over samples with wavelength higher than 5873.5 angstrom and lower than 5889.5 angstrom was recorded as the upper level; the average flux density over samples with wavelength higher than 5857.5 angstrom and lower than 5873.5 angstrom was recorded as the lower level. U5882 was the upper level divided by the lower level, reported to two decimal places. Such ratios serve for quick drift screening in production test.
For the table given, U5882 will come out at 0.95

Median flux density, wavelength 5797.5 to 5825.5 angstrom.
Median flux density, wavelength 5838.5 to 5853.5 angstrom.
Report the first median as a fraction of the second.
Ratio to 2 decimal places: 0.88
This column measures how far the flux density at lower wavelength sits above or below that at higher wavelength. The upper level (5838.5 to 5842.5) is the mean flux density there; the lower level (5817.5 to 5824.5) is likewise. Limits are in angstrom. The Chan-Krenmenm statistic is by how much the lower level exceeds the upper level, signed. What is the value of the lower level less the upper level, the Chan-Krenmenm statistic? -0.11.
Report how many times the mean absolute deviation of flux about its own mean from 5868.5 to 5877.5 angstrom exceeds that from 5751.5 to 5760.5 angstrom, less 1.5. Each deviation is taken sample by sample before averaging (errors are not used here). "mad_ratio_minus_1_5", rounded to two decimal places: -0.92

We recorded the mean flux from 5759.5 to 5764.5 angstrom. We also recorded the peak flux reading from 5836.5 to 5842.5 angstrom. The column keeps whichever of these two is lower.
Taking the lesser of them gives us 1.40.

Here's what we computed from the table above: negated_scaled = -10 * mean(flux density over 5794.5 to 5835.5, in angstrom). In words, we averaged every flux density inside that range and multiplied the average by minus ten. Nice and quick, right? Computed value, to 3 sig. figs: -13.0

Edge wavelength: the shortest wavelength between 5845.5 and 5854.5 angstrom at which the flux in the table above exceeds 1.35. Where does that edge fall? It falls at 5846.0 angstrom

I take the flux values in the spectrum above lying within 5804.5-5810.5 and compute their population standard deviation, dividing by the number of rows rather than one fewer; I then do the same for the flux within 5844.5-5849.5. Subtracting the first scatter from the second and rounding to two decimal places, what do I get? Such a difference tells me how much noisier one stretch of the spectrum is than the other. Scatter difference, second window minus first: 0.00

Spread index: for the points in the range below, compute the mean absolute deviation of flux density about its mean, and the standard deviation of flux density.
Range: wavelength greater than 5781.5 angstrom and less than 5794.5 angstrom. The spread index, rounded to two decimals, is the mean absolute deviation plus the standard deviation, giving 0.11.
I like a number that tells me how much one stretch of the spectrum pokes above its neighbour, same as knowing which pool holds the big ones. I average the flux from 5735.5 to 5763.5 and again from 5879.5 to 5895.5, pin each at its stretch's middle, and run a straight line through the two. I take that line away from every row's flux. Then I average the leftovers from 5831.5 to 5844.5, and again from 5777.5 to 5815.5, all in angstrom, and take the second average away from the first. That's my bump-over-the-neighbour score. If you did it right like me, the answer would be 0.10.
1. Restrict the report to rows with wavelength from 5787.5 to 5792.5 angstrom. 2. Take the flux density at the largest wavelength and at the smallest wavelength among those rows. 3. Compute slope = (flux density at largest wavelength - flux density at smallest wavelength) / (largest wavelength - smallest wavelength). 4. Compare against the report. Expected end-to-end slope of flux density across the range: -0.030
